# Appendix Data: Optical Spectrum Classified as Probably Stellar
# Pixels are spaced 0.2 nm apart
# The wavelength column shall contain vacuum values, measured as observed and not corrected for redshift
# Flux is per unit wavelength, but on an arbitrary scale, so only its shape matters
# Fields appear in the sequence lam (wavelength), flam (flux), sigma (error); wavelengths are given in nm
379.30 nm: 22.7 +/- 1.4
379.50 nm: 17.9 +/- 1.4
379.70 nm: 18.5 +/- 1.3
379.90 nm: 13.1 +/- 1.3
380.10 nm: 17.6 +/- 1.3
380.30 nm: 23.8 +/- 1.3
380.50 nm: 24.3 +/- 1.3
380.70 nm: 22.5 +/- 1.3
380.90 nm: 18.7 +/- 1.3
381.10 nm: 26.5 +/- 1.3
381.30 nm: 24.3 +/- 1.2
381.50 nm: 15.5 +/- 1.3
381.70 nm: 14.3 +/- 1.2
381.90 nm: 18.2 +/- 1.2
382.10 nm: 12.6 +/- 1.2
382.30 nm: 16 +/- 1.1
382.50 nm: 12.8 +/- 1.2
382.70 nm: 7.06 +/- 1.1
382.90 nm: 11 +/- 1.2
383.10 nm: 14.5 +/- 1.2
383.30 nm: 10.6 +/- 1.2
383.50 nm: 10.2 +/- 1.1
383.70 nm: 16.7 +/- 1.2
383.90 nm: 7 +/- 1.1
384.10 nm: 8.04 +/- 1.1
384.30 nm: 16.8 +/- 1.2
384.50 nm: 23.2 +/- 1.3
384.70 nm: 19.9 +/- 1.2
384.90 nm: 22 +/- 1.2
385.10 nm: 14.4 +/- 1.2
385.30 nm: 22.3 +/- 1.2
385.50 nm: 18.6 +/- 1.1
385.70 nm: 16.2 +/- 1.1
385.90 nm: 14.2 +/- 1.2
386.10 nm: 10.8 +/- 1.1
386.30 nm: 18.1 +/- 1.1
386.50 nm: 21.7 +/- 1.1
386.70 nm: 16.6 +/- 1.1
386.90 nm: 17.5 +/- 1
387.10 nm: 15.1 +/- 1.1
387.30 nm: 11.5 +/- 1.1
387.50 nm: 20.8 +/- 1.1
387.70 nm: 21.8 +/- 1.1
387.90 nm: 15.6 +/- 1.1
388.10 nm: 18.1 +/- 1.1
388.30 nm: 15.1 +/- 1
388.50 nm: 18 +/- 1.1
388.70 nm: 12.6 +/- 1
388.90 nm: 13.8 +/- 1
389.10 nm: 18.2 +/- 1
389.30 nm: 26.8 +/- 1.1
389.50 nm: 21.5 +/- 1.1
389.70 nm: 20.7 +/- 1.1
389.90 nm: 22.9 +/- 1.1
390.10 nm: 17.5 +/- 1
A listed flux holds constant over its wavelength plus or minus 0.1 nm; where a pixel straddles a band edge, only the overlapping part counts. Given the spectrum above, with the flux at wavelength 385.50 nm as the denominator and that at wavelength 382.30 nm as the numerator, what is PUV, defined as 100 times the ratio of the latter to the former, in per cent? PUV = 86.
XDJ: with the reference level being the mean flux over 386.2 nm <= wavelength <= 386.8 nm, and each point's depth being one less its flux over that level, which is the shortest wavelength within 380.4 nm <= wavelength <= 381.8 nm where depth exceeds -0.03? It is 380.90 nm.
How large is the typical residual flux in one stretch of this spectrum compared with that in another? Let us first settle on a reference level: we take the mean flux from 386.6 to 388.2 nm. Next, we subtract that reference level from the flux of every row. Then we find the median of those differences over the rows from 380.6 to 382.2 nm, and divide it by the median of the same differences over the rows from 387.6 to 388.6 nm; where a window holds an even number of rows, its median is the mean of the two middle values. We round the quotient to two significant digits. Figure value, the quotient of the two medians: 1.5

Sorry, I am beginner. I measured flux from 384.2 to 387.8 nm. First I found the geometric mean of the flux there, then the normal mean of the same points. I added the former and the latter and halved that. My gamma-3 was 17.7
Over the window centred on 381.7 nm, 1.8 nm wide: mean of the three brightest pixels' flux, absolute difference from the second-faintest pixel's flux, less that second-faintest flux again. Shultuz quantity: -2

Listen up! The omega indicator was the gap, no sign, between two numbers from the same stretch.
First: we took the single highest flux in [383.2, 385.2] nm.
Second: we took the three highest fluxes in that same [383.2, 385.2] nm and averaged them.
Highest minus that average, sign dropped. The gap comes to 1.5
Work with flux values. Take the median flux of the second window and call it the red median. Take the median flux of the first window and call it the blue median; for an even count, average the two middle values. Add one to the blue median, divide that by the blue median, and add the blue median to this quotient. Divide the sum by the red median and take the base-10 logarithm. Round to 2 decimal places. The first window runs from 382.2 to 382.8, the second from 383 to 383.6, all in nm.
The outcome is 0.12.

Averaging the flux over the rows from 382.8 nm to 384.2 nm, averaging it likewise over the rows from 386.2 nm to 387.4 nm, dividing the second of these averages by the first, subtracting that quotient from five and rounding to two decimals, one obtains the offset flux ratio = 3.50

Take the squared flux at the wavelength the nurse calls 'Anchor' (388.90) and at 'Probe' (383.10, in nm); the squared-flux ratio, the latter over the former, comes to 1.1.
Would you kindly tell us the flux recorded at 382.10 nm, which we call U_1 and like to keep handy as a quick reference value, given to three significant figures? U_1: 12.6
